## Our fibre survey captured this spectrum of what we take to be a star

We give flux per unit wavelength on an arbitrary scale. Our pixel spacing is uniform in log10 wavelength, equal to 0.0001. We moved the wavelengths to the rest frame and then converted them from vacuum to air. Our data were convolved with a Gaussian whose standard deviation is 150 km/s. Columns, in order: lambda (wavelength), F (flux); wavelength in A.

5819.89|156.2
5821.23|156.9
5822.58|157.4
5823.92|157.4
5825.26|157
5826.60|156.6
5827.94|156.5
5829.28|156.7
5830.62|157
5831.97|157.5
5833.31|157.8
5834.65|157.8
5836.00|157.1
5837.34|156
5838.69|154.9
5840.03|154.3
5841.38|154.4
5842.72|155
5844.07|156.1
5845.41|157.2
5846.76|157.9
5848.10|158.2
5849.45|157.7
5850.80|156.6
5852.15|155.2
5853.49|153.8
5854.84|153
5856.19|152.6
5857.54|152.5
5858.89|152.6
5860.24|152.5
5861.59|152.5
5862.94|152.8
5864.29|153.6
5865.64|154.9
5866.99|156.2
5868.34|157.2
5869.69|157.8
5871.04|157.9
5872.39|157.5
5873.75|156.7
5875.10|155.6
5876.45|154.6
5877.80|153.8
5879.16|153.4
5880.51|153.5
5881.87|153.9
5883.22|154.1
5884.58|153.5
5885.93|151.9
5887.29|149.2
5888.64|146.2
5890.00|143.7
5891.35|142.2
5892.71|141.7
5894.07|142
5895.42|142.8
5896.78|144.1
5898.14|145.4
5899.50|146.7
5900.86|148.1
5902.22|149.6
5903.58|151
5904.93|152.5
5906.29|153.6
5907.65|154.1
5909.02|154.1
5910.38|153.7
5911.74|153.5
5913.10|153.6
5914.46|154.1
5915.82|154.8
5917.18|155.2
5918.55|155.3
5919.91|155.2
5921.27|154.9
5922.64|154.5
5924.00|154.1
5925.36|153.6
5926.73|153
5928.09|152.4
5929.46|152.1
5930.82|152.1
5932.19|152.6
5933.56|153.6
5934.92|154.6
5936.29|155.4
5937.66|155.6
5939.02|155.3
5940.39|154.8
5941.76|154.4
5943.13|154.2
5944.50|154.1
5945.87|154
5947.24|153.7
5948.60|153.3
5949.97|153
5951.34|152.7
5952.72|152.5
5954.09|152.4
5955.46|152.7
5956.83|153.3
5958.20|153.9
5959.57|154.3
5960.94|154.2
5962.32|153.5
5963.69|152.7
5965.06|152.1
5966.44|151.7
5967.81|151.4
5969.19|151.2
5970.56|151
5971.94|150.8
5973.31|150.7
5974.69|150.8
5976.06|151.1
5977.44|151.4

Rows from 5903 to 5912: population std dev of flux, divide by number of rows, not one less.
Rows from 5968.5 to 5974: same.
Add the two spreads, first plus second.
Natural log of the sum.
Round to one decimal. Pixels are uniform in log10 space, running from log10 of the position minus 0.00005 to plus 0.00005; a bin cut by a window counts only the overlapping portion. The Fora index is 0.2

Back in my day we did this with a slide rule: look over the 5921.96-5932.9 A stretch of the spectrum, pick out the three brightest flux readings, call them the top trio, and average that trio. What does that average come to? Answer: 154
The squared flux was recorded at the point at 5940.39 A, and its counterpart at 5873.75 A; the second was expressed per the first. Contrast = 1.02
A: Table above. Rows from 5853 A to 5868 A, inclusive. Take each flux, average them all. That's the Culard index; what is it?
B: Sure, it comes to 153.4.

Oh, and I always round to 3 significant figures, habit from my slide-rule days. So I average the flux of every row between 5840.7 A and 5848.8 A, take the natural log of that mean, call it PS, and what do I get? 5.05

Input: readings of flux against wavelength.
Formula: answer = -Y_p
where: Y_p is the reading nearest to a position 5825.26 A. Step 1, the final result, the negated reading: -157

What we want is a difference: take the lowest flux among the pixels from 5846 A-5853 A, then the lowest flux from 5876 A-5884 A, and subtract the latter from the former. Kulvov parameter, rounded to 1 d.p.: 1.8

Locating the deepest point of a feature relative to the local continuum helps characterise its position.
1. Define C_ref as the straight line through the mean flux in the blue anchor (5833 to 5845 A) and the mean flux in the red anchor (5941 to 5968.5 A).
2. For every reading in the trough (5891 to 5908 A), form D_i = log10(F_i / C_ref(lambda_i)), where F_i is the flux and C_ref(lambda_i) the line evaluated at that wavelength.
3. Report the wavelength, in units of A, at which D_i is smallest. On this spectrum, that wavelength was 5892.71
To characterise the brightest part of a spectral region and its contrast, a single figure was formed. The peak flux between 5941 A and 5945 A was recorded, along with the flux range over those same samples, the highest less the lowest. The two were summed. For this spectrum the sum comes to 155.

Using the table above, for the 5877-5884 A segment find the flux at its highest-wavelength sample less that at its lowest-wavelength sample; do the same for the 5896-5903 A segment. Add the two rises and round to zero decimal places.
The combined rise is 6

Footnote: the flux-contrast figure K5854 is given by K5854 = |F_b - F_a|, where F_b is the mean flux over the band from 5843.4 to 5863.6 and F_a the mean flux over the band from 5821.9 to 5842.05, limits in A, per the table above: 1.8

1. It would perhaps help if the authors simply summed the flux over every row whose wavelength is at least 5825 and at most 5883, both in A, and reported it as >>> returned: 6686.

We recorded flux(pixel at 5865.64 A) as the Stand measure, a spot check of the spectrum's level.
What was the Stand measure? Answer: 154.9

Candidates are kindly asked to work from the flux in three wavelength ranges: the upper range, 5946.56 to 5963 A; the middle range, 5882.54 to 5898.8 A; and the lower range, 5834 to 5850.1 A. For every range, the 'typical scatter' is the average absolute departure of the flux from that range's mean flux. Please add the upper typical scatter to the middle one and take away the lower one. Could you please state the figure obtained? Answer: 3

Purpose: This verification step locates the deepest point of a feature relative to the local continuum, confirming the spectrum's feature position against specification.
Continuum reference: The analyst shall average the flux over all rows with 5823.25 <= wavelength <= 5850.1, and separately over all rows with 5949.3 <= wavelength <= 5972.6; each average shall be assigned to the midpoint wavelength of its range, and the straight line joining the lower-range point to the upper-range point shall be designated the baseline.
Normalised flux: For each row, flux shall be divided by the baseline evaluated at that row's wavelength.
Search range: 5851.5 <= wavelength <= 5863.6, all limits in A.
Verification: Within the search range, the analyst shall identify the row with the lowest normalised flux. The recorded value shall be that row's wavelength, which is 5857.54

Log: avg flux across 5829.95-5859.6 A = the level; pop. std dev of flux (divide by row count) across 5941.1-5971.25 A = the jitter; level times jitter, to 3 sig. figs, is 161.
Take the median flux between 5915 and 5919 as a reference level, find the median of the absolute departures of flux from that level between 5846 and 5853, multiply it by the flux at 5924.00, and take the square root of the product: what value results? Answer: 20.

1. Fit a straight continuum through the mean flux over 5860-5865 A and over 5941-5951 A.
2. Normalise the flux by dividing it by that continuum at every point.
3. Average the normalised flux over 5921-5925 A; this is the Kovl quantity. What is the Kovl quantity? 1.006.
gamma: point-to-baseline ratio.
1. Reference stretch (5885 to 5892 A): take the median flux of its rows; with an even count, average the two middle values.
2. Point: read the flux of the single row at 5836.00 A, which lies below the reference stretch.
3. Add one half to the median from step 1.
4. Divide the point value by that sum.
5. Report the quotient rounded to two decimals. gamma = 1.07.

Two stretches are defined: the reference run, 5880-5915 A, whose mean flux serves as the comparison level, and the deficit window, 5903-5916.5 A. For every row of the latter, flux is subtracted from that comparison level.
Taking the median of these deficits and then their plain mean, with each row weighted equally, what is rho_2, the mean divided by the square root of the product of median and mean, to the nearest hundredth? -0.98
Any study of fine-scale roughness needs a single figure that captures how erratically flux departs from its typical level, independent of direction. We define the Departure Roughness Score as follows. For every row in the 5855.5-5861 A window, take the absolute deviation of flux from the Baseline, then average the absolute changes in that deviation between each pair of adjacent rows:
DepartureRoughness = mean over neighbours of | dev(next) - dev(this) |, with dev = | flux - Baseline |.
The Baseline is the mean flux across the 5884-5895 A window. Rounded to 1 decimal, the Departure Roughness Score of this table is 0.1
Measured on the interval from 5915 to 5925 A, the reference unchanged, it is 0.3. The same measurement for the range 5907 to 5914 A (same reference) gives 0.2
